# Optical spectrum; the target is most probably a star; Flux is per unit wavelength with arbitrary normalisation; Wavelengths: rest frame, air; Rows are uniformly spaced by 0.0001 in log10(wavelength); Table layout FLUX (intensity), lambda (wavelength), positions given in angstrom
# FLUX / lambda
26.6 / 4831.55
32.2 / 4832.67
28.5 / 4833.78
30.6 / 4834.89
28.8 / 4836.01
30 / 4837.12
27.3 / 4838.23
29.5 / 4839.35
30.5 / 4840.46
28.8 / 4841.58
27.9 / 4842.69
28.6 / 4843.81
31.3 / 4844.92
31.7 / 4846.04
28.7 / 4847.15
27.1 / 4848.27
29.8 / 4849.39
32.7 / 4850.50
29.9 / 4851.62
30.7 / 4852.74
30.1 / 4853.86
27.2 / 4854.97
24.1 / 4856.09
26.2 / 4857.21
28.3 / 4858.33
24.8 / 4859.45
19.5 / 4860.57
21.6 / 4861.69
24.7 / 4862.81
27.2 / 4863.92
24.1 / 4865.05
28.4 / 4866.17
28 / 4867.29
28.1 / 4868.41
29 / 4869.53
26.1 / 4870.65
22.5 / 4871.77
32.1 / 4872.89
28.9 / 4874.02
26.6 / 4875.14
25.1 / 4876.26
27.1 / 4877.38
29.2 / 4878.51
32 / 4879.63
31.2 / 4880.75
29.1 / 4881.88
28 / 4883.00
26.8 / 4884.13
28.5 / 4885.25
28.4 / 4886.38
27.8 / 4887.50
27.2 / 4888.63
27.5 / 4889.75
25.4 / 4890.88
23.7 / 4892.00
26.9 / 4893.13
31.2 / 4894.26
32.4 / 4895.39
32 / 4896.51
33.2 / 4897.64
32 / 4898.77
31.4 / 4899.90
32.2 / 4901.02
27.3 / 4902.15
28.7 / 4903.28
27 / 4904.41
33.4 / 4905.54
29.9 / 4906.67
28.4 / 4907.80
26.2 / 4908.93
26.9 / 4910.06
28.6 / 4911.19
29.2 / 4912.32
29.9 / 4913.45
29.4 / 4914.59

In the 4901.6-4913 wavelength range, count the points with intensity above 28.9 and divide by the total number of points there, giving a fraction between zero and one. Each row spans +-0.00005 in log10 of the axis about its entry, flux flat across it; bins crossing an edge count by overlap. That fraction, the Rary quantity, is 0.30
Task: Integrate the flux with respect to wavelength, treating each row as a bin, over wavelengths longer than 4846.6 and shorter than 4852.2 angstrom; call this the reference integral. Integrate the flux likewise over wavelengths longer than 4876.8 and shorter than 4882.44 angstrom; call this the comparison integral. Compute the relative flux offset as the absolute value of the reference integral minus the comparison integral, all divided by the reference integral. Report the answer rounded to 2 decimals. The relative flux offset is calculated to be 0.01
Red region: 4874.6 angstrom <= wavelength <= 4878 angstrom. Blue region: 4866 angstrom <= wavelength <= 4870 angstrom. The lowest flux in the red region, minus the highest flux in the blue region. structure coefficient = -3.9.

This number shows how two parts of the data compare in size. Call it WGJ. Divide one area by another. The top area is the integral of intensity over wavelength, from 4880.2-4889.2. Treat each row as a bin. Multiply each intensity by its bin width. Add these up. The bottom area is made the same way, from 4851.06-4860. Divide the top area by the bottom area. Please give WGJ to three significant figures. 1.03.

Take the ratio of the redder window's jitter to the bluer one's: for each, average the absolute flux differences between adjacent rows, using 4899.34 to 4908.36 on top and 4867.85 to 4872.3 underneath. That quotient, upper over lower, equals 1.17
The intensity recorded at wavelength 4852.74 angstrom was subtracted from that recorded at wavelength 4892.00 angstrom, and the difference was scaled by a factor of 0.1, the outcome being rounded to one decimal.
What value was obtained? -0.7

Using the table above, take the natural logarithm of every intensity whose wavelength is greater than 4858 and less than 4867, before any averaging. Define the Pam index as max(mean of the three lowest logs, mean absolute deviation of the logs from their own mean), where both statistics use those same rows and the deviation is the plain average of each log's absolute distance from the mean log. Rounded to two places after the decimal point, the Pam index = 3.08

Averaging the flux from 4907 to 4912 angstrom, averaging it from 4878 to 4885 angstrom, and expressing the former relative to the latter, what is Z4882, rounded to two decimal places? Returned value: 0.94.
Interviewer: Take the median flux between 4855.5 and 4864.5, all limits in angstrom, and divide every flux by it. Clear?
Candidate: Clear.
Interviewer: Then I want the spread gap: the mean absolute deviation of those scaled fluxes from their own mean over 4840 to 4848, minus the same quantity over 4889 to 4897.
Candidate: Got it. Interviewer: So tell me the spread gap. -0.066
